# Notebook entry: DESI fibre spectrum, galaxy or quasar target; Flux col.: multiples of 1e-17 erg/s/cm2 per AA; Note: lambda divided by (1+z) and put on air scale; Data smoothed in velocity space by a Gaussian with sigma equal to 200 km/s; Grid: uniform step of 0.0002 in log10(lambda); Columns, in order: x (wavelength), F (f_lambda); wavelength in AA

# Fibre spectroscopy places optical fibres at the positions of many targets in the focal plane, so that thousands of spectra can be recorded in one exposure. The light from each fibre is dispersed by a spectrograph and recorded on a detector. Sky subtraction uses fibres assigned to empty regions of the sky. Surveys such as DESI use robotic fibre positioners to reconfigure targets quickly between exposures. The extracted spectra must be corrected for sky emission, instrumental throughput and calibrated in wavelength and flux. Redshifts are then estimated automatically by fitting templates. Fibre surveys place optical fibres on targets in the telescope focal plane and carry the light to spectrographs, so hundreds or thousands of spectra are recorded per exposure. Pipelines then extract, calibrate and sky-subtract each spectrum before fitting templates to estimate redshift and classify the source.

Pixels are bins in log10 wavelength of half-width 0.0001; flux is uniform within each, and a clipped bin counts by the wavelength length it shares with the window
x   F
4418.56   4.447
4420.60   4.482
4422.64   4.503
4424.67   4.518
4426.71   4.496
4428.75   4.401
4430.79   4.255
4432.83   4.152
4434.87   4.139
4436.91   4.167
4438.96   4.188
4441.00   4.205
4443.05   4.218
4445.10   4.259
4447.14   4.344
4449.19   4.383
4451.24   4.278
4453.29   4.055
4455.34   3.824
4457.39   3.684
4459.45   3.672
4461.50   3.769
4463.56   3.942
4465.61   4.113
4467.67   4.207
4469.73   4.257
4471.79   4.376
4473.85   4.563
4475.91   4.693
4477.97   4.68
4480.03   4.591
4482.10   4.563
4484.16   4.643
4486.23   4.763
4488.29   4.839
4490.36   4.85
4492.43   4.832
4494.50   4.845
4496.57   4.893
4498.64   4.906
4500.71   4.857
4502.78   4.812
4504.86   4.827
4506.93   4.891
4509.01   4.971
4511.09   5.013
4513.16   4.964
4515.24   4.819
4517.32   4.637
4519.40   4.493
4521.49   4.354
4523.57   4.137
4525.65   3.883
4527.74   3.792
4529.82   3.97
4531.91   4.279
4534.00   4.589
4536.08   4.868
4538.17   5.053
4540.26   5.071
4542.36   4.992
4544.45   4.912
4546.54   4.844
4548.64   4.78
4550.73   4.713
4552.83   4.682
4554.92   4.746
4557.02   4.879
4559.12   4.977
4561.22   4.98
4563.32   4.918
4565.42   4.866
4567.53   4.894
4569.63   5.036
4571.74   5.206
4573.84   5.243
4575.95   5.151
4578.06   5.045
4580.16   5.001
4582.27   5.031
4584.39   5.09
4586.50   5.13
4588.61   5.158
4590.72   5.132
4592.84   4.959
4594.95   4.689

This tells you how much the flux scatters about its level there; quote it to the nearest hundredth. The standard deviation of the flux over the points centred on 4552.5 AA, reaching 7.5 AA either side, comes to 0.10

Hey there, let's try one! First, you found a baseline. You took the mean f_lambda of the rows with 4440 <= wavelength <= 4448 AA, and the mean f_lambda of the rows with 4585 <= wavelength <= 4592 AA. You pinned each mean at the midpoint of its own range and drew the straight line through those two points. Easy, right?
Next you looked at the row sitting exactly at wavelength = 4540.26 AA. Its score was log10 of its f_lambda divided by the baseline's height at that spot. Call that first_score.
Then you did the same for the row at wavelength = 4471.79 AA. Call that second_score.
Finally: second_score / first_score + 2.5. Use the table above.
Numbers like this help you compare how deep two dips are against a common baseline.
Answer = 2.3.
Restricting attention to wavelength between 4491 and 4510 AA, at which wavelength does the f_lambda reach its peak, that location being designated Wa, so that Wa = 4509.01 AA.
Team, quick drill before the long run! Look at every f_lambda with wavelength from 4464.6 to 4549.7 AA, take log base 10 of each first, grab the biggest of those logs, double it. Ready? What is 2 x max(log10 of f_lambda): 1.41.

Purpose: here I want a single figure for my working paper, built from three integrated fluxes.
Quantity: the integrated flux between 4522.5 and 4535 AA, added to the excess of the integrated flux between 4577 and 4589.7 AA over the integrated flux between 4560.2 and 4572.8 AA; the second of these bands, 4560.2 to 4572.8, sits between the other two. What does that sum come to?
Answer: 53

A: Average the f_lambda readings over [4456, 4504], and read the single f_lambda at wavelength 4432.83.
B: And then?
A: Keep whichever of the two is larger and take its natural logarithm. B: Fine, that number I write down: 1.50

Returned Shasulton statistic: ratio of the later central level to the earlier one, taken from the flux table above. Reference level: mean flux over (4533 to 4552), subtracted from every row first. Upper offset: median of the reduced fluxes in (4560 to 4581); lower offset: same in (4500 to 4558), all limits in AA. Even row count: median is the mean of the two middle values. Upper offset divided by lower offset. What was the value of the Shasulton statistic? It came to -3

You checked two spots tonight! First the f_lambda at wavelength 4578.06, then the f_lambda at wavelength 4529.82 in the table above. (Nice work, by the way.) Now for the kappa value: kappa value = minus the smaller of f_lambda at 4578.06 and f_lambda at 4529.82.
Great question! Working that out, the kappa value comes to -3.97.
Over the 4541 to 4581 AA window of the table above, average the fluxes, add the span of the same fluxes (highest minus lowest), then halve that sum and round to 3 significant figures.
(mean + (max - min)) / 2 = 2.75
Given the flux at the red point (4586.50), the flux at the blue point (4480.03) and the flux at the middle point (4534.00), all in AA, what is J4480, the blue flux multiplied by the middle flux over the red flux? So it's 4.1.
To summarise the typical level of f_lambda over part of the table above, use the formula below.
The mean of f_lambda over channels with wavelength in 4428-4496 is 4.3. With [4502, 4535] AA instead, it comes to 4.5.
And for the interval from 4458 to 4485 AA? 4.3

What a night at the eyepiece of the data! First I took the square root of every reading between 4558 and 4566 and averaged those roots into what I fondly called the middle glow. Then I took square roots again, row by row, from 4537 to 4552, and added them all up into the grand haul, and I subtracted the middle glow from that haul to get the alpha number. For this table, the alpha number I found 13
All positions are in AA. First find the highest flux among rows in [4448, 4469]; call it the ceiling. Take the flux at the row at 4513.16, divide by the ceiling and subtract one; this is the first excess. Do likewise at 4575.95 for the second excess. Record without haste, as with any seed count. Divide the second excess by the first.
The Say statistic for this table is 1.3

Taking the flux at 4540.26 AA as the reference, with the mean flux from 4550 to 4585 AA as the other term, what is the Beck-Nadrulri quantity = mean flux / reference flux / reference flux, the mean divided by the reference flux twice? 0.19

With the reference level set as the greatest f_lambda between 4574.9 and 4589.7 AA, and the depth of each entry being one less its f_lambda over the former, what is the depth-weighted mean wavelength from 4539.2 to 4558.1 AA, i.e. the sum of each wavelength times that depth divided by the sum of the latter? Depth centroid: 4550.2 AA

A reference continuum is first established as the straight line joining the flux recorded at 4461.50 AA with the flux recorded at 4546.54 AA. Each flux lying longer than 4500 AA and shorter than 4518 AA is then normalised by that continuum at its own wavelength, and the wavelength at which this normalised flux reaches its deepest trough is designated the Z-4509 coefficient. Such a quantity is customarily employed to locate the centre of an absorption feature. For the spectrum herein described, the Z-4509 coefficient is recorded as 4517.32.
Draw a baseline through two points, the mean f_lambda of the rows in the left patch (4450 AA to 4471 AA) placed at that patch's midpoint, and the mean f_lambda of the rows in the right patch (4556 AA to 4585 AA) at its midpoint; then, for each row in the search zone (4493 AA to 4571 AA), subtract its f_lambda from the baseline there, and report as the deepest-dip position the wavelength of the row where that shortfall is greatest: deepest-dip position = 4527.74 AA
